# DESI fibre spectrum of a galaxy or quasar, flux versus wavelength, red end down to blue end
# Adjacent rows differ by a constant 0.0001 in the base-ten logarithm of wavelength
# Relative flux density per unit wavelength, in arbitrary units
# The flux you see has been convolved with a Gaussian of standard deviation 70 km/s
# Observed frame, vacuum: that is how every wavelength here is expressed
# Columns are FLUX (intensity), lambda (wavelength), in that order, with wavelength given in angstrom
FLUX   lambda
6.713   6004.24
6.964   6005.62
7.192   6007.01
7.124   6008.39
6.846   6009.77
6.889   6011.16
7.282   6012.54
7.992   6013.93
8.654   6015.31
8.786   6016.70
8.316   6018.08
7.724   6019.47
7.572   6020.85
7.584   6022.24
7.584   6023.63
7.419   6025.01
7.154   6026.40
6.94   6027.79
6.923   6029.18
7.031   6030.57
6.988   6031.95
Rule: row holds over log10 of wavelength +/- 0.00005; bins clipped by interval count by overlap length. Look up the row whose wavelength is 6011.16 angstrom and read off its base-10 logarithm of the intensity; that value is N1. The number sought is 0.838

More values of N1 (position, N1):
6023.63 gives 0.880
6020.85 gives 0.879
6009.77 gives 0.835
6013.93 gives 0.903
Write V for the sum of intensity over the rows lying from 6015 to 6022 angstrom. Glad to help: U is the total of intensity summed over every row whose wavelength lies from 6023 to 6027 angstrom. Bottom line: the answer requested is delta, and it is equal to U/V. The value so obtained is 0.5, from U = 22.2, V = 41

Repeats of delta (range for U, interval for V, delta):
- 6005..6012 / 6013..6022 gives 0.7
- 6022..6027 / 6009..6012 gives 2.2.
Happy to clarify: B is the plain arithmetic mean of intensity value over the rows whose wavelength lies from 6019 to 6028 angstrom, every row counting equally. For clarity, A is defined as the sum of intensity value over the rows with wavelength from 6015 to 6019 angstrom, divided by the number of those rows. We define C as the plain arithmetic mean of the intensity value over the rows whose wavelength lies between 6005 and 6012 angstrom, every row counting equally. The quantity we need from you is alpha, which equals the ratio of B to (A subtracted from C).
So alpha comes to -5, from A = 8.6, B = 7.43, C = 7.00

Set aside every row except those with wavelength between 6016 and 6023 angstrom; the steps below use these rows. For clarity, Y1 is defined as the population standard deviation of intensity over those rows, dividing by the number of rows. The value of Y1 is 0.48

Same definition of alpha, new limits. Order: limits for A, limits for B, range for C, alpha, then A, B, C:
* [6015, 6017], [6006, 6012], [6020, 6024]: -6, 8.7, 7.01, 7.58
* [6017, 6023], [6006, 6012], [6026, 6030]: -9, 7.8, 7.01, 7.01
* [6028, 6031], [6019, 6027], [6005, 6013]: 104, 7.0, 7.51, 7.05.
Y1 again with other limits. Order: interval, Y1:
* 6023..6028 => 0.25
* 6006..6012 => 0.15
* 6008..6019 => 0.74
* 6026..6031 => 0.09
